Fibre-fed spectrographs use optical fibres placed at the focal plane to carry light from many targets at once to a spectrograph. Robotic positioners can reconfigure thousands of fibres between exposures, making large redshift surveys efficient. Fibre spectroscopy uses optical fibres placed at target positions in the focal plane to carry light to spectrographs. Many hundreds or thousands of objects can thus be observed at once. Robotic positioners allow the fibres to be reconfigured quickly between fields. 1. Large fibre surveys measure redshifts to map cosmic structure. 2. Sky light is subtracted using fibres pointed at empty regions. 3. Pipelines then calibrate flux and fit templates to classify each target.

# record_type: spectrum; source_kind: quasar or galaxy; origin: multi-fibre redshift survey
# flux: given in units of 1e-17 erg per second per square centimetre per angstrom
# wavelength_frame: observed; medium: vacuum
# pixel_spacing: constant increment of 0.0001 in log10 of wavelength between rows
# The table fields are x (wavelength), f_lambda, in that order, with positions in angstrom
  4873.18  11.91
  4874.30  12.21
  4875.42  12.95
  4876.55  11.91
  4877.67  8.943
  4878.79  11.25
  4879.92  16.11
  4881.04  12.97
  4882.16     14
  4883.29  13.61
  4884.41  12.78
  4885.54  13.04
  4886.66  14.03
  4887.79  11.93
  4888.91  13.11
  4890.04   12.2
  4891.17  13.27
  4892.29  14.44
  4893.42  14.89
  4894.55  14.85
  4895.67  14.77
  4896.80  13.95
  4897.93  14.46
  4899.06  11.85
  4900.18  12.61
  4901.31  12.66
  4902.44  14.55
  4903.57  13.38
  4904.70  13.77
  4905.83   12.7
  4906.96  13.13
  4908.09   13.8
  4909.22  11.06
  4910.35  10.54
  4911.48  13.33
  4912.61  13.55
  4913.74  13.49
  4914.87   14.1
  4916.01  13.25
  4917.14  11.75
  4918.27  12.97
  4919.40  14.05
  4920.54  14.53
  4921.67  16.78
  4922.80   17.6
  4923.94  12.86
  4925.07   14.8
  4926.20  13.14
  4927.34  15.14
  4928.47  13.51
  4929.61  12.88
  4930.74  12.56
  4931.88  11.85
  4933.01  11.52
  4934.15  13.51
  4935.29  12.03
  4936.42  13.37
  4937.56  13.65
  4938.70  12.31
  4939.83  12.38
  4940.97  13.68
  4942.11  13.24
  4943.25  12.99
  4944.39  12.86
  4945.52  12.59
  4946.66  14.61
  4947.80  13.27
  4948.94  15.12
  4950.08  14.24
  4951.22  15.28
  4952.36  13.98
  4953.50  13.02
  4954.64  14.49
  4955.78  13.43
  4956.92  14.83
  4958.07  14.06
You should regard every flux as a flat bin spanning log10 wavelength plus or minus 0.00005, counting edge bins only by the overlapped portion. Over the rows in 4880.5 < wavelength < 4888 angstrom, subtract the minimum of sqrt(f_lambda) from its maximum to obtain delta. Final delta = 0.29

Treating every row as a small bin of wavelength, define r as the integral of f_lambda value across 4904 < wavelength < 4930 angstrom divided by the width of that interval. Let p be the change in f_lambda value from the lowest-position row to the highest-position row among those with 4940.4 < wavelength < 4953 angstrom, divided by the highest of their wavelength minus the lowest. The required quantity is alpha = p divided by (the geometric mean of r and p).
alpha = 0.044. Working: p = 0.03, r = 13.6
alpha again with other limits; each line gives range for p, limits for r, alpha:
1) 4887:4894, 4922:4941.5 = 0.198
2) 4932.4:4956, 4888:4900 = 0.078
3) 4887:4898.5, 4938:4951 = 0.136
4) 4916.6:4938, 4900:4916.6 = 0.084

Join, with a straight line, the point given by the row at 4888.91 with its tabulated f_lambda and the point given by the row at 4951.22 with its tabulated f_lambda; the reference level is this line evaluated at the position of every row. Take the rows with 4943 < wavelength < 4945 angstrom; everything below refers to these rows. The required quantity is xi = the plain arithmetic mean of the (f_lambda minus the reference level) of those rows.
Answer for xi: -2.1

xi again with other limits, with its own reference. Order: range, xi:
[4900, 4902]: -0.9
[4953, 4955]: -1.6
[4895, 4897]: 1.0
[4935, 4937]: -2.0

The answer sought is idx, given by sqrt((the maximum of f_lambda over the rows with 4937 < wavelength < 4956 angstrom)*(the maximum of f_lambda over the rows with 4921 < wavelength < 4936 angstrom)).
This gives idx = 16.40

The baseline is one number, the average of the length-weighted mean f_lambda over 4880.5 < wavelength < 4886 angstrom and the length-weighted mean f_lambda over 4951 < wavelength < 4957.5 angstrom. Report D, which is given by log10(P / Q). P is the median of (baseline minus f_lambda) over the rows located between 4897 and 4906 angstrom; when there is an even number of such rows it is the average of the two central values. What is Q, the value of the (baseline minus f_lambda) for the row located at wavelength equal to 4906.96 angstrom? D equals 0.1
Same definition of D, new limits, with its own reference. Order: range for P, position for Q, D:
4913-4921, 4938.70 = -0.8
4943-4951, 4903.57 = 0.1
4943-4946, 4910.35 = -0.6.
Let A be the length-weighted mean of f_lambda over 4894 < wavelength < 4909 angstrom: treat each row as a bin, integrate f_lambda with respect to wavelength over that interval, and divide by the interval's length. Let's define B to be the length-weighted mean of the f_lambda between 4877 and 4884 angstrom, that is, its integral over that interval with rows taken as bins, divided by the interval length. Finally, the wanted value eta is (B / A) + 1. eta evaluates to 1.95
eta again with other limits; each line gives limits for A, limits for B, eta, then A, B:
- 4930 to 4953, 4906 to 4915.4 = 1.97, 13.3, 12.87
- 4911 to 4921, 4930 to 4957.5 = 2.00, 13.4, 13.36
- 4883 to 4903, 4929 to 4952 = 1.98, 13.5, 13.20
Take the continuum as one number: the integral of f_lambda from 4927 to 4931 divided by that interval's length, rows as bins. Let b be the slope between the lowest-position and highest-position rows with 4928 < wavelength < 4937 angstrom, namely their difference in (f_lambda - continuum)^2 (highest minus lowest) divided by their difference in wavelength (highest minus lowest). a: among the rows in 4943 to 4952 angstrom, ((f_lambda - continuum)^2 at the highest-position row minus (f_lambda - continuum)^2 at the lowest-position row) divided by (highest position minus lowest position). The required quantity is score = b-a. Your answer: -0.35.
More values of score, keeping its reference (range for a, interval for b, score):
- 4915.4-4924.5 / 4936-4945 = 0.01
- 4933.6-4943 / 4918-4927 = -0.03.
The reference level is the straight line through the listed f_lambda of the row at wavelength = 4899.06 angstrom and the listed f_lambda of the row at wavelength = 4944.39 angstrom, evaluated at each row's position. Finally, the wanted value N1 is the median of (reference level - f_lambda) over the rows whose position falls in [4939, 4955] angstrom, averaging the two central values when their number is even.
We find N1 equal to -0.7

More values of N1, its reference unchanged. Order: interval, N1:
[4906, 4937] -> -1.0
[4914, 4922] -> -1.7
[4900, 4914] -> -1.2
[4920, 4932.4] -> -1.0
